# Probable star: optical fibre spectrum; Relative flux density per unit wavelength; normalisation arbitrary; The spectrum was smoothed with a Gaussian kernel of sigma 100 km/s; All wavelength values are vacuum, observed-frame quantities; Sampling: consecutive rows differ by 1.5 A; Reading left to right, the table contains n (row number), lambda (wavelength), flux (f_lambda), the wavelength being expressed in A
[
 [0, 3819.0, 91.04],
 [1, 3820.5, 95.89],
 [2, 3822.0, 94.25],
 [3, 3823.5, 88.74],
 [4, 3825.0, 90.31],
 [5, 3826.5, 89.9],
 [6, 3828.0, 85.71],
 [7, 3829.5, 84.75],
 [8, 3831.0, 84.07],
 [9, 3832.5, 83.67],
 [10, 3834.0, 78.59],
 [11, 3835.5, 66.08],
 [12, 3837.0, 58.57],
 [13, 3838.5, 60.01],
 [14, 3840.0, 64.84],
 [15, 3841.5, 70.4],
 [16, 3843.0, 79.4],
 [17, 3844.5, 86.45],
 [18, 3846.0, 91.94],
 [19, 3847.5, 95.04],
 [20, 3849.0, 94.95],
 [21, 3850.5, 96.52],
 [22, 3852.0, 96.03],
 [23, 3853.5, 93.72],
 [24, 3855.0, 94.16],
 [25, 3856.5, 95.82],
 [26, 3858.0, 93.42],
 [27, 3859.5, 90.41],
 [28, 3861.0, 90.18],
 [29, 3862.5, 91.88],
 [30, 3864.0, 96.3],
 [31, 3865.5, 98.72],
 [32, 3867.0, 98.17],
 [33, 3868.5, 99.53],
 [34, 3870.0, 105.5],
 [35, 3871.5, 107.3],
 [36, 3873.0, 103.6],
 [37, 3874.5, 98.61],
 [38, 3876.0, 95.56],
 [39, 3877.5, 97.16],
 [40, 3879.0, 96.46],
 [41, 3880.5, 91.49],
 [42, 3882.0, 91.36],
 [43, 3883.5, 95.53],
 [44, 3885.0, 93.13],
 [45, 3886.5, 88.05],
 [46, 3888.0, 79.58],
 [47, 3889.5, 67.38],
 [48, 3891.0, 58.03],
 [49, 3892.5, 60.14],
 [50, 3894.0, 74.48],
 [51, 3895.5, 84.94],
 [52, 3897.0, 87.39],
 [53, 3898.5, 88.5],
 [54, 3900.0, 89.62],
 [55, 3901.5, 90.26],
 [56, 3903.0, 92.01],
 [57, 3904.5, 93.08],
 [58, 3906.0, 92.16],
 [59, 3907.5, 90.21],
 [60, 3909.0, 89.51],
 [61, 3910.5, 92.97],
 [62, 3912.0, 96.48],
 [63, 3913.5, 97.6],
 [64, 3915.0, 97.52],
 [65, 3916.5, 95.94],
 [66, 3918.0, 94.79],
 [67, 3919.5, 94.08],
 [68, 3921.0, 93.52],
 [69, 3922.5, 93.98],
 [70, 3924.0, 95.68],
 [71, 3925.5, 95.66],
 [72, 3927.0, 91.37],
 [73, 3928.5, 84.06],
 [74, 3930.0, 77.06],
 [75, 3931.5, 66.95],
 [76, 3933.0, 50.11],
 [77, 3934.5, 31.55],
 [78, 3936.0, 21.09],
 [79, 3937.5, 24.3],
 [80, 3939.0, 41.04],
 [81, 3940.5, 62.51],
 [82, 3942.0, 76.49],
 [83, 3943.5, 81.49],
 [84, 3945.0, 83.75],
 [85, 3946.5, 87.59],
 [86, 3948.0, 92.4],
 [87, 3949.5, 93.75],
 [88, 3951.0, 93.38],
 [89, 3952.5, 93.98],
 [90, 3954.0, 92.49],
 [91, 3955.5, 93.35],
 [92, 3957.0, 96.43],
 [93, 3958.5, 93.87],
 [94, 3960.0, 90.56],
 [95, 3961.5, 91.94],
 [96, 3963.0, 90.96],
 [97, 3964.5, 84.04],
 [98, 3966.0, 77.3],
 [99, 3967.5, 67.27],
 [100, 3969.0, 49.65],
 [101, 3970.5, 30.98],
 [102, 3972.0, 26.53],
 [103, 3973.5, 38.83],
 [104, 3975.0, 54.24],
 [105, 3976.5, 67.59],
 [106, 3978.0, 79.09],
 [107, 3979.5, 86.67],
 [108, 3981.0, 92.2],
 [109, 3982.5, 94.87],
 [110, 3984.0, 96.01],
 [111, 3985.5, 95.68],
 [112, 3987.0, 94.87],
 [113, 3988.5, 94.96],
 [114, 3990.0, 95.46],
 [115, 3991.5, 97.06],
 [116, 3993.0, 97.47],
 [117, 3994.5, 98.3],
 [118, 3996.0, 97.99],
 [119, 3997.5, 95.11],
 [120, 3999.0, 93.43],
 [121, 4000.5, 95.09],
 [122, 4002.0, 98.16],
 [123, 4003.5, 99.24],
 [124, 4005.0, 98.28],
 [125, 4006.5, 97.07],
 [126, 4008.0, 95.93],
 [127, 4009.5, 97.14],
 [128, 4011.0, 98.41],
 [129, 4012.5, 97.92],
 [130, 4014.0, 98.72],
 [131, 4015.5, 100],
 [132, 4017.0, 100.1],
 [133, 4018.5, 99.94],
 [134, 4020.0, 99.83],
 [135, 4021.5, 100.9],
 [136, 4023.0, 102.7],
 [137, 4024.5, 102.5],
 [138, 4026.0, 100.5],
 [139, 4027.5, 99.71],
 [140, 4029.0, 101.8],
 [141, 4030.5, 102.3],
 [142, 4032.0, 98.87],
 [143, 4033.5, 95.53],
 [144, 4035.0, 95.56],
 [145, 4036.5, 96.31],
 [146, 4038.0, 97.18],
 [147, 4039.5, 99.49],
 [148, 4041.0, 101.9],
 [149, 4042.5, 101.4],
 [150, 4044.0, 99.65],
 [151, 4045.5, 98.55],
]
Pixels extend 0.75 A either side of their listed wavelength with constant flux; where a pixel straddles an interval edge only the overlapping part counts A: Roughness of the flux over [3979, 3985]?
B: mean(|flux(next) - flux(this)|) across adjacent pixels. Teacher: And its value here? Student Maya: 3.1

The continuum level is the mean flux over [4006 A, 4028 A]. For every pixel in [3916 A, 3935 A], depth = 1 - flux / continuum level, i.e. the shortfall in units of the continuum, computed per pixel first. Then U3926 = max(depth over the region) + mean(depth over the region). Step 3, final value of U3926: 0.9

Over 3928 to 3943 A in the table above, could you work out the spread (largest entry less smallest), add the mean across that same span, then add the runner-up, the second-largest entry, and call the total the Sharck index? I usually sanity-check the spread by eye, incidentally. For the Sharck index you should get 194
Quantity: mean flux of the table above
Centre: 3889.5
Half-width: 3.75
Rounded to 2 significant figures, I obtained 71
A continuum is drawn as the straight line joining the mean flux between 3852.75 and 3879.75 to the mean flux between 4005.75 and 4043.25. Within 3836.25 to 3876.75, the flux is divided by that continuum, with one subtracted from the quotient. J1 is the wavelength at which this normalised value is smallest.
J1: 3837.0 A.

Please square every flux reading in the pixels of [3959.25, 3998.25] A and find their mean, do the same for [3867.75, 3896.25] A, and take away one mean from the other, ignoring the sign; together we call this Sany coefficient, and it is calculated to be 1184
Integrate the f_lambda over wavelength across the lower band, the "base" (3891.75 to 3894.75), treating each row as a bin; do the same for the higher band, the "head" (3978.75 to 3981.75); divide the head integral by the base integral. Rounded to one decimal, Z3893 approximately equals 1.3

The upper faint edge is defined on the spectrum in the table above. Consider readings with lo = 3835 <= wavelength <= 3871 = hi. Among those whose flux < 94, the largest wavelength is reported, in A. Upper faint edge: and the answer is 3862.5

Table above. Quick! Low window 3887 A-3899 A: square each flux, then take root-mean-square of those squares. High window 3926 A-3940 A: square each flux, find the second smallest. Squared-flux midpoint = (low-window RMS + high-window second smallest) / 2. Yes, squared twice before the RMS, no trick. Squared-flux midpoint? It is 3293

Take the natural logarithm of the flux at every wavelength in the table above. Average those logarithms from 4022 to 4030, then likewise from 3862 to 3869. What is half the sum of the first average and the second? 4.60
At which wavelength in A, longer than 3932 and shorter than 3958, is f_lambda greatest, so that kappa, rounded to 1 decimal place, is 3957.0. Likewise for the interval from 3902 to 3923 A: 3913.5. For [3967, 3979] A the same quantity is 3978.0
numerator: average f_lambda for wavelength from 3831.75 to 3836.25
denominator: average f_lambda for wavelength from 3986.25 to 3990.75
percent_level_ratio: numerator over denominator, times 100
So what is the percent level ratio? 80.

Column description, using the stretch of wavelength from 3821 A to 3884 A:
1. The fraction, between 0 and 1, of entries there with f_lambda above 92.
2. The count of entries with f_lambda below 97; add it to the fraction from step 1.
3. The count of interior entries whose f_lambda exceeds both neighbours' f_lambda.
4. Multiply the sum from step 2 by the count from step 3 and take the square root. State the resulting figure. 15.5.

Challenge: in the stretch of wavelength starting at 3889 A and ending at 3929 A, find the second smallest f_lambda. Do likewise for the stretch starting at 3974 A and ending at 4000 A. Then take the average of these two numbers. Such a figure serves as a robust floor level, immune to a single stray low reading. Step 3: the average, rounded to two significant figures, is 64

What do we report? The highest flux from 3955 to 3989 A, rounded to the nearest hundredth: 96.43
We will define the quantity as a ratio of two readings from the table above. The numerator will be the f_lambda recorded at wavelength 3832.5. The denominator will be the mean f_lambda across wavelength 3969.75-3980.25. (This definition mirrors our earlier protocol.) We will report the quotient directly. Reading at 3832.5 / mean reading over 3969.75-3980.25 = 1.5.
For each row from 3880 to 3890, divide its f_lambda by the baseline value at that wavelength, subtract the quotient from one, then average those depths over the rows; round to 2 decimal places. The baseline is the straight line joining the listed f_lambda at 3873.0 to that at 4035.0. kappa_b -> 0.16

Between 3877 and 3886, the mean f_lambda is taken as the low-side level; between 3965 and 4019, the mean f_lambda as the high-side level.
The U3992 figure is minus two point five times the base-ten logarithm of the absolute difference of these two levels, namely -2.3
